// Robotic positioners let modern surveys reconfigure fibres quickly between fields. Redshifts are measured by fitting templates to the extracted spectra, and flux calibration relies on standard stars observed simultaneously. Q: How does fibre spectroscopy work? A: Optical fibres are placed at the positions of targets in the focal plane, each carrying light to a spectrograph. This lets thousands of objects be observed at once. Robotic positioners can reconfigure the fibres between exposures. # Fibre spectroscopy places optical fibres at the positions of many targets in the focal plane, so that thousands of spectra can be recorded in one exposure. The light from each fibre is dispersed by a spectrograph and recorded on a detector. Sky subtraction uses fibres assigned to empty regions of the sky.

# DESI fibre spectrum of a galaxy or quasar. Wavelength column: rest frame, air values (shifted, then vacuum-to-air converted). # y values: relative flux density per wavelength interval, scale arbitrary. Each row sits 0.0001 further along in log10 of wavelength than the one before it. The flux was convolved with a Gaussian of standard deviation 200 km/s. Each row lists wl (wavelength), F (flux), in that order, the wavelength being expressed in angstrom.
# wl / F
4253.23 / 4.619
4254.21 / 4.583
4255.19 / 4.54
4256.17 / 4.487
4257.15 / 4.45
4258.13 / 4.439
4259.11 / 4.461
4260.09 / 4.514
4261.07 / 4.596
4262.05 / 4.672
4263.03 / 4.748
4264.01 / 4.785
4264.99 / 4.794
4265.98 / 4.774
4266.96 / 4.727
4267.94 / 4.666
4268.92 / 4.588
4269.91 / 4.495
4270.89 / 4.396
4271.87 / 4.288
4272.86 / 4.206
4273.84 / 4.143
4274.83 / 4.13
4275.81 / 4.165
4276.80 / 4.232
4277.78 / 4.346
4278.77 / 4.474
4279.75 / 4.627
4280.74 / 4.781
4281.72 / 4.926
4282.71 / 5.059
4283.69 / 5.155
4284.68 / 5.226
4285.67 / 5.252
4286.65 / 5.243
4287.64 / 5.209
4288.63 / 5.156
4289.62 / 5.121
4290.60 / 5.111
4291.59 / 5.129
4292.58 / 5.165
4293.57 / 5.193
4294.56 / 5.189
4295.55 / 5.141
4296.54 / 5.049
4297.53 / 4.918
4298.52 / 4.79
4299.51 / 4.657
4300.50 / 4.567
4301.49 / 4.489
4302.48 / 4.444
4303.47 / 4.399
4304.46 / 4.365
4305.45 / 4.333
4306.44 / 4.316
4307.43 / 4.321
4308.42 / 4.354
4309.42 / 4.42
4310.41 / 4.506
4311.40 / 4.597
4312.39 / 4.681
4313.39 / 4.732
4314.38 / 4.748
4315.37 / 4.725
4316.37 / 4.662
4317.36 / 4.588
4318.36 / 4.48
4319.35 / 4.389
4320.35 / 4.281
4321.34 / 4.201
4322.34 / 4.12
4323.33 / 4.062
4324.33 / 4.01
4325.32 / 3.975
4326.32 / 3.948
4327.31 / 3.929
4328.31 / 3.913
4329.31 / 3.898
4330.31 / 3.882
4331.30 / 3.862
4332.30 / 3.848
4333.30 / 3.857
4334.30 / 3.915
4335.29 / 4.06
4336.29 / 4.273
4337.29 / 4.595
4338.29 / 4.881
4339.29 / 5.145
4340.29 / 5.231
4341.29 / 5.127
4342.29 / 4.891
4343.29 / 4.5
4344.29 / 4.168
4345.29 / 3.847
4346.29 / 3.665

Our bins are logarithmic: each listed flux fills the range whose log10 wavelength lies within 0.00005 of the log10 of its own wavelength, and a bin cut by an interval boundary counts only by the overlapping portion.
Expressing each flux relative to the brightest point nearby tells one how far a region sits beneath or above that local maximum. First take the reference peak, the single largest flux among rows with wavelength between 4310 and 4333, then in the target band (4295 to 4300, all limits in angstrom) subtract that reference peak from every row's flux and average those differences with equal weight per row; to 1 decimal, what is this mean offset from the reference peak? 0.2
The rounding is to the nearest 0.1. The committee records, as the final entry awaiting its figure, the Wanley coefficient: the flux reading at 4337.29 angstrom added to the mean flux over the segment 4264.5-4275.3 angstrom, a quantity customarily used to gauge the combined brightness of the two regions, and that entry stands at 9.1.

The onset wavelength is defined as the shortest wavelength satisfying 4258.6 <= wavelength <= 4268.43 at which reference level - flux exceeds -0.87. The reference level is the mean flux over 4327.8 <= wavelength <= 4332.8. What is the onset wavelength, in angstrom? 4259.11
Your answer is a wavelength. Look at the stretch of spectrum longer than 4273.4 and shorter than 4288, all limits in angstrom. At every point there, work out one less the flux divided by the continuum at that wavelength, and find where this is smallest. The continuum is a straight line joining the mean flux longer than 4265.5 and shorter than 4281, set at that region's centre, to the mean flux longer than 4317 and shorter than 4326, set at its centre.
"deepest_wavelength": 4285.67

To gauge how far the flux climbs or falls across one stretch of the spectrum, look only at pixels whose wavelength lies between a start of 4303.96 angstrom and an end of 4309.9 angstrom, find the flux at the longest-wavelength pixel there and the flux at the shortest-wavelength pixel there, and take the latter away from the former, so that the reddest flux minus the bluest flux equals 0.1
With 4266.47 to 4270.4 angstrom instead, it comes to -0.2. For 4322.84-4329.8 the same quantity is -0.2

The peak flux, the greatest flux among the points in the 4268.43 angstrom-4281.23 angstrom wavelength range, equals 4.781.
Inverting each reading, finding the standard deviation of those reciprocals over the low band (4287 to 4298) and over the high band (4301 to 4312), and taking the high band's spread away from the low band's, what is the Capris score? -0.0013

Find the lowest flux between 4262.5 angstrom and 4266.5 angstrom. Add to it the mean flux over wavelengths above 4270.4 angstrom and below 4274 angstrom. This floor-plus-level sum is 9.0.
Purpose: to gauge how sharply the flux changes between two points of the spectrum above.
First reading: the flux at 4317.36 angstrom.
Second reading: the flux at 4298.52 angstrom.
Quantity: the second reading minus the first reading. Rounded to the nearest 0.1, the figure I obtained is 0.2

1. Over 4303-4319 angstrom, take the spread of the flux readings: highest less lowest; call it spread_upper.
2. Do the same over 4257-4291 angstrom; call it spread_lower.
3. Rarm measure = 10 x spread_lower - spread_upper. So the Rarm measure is 11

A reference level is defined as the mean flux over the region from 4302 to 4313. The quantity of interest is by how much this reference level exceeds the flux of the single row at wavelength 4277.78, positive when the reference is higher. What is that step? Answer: 0.1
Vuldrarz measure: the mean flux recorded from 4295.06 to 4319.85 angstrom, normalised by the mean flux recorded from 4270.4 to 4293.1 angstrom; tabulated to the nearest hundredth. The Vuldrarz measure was 0.96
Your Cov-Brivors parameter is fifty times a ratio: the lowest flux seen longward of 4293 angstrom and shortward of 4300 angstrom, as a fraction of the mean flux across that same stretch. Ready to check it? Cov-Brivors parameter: 46.7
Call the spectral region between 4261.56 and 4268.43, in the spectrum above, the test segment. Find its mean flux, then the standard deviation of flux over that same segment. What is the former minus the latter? 4.69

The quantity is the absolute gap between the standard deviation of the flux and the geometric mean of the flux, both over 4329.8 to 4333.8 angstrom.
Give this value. 3.8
